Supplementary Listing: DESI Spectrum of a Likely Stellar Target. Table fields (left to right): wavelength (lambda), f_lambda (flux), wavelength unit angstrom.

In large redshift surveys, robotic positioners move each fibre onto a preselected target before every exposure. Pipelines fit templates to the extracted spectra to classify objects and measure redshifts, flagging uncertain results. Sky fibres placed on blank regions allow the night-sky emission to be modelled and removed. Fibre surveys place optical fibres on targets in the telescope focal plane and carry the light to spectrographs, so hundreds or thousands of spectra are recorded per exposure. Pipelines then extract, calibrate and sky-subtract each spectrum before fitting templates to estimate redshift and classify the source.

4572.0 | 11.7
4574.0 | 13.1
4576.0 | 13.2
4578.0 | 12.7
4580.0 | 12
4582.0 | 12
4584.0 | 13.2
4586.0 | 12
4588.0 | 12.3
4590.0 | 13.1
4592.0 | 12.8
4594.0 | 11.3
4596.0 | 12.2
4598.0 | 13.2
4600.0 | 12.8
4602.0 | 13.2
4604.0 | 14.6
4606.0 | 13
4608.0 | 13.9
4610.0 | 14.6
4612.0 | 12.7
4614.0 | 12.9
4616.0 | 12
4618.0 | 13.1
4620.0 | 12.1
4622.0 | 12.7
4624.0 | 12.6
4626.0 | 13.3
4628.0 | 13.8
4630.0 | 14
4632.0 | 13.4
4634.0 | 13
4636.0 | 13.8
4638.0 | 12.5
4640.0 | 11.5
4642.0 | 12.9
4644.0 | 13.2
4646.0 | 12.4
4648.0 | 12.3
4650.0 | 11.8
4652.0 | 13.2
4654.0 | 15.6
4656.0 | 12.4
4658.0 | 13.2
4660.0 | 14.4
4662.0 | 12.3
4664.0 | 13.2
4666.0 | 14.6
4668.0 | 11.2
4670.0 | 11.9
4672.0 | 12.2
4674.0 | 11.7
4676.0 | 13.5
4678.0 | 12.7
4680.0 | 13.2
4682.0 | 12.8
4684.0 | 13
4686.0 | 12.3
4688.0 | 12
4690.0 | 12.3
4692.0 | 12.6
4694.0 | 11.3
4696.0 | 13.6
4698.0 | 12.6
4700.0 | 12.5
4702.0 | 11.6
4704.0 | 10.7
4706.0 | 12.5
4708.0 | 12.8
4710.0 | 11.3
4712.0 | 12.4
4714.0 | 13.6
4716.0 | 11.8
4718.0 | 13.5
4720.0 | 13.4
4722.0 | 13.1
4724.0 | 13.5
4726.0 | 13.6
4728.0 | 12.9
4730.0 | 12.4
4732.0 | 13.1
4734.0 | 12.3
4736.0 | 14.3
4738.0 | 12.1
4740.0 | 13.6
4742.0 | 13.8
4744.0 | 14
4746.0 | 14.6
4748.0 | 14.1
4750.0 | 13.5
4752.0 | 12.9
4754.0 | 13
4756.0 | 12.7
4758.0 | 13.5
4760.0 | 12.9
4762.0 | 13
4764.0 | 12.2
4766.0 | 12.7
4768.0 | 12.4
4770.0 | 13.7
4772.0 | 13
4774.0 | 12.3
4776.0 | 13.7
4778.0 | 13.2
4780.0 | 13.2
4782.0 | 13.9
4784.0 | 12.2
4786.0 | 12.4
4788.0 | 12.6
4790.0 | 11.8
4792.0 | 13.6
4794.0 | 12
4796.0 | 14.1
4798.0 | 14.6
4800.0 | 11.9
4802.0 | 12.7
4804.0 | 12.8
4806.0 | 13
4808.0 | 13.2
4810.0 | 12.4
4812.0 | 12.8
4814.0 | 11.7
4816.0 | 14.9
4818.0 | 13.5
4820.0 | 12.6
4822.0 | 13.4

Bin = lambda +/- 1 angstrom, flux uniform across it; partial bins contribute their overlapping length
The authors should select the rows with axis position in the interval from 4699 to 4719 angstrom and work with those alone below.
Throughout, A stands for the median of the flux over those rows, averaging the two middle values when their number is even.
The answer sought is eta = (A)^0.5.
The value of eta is 3.53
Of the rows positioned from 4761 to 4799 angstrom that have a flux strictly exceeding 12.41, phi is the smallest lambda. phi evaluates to 4762.0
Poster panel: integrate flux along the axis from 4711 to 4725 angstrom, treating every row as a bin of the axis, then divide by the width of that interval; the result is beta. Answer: 13.0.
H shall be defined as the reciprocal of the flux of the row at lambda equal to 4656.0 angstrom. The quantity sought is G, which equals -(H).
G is -0.0806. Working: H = 0.0806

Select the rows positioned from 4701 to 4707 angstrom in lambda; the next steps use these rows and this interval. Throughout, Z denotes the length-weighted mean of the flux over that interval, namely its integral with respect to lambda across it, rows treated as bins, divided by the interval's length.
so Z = 11.6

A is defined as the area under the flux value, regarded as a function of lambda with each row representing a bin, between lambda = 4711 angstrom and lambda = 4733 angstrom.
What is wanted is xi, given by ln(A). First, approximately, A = 286.6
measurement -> 5.66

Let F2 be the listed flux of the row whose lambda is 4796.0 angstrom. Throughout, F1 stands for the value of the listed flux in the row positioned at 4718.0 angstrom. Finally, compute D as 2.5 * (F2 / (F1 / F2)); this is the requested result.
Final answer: 36.8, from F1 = 13.5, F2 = 14.1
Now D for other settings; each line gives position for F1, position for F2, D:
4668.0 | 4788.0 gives 35.4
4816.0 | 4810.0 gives 25.8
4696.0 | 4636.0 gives 35.0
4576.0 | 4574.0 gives 32.5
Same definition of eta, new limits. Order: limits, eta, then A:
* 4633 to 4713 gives 3.54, 12.50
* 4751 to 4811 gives 3.59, 12.90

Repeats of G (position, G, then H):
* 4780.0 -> -0.0758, 0.0758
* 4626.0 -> -0.0752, 0.0752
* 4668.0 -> -0.0893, 0.0893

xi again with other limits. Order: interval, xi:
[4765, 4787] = 5.65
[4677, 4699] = 5.62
